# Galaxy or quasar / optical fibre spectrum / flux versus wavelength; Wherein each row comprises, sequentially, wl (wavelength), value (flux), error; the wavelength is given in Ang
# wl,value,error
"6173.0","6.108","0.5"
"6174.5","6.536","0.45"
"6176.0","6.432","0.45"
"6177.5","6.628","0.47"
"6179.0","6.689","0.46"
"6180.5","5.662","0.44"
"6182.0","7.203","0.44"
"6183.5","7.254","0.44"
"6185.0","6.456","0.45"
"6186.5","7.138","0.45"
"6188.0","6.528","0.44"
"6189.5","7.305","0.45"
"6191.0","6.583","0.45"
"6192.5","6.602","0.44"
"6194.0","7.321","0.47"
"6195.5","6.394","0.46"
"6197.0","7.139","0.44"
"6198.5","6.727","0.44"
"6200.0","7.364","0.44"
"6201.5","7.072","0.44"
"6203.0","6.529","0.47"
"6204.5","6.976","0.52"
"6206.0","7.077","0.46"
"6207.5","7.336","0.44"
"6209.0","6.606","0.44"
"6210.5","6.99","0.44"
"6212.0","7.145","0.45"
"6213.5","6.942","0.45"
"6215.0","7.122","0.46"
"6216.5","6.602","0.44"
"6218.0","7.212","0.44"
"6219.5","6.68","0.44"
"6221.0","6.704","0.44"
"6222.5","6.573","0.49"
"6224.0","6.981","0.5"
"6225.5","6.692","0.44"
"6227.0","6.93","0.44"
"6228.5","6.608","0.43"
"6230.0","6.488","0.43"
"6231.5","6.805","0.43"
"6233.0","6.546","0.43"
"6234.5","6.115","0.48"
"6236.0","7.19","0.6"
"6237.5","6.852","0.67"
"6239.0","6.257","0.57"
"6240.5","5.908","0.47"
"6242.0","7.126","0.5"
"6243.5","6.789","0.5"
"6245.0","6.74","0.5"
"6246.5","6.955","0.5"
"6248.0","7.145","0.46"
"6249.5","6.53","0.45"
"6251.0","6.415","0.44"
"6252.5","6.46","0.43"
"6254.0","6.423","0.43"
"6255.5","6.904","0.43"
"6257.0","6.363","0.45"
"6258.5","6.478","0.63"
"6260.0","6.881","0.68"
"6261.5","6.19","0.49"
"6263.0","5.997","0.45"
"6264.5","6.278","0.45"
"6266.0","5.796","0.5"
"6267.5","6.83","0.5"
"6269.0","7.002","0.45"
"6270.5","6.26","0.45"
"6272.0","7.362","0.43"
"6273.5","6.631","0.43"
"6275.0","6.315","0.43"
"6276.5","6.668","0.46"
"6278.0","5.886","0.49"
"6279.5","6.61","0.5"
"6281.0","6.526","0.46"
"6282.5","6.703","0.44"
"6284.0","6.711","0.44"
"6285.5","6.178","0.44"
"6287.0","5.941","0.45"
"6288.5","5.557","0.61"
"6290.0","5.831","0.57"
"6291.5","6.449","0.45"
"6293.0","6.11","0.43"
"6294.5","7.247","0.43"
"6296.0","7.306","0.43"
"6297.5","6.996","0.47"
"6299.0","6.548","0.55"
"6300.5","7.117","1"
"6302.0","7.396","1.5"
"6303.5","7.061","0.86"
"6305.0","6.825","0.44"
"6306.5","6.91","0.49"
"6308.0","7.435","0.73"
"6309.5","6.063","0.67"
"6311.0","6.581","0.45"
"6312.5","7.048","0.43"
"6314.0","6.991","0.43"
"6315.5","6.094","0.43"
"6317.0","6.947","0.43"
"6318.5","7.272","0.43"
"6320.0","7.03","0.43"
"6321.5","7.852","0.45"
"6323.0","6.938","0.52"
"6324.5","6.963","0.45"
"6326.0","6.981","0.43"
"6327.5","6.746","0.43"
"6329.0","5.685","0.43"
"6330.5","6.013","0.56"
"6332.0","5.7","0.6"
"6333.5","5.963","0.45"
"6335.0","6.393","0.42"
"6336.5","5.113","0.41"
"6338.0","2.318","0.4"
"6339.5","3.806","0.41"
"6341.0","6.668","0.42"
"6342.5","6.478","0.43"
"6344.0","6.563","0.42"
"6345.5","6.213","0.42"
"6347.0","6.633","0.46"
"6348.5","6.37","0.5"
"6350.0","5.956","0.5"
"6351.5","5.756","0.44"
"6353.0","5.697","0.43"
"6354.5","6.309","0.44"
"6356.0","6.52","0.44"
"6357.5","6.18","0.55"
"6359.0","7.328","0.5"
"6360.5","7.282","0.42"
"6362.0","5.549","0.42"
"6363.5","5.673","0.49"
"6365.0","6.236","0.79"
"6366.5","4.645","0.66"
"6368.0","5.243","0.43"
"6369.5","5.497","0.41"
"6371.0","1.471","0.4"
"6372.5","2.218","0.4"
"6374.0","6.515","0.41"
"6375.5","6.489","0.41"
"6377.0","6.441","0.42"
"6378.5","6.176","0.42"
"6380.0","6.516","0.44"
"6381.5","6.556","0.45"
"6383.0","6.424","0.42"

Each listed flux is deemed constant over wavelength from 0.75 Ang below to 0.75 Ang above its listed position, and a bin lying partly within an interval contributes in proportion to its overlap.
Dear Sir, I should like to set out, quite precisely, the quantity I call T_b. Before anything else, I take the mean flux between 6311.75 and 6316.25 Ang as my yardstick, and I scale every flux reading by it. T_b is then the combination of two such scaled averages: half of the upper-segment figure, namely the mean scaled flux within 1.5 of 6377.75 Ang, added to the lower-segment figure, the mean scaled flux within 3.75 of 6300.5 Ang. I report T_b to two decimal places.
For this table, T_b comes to 1.52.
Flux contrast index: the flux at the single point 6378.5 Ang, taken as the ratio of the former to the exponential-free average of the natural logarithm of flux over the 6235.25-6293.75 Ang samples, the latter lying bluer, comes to 3.31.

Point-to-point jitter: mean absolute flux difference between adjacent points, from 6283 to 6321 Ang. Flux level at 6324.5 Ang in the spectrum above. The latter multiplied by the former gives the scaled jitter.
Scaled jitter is 3.2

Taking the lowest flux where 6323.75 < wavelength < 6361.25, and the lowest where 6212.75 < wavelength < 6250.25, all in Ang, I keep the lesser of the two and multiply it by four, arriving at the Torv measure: 9.3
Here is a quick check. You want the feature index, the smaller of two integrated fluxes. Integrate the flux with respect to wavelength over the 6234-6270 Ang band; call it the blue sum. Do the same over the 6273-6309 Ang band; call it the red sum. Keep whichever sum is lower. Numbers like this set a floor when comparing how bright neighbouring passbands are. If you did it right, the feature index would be 236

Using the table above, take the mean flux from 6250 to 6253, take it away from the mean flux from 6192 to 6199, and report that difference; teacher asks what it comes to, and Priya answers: 0.4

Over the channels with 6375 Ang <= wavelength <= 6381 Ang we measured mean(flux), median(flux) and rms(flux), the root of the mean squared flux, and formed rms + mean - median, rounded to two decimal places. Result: 6.35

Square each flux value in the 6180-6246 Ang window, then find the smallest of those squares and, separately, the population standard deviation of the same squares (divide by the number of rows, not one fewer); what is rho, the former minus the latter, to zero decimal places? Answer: 27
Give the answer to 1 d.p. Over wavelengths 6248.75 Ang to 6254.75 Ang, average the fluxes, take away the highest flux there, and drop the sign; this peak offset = 0.1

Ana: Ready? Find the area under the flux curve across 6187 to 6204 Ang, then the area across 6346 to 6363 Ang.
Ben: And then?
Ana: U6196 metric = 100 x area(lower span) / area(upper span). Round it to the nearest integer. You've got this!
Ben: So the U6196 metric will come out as 109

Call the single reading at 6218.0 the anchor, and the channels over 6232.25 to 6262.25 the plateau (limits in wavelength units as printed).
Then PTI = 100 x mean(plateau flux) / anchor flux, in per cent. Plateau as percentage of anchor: 92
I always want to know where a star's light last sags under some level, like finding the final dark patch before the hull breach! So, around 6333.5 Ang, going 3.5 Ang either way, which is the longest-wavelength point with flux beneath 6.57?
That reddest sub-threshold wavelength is 6336.5 Ang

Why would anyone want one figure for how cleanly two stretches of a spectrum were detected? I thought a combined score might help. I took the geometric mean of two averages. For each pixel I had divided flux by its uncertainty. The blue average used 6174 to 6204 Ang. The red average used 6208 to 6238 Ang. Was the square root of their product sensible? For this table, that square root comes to 14.9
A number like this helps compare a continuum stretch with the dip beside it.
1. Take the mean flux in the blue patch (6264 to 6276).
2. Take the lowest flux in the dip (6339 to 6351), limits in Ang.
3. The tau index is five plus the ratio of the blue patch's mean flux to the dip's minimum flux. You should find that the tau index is 6.7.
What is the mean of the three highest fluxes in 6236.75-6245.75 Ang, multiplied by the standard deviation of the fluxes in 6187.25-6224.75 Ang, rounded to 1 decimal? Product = 2.1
